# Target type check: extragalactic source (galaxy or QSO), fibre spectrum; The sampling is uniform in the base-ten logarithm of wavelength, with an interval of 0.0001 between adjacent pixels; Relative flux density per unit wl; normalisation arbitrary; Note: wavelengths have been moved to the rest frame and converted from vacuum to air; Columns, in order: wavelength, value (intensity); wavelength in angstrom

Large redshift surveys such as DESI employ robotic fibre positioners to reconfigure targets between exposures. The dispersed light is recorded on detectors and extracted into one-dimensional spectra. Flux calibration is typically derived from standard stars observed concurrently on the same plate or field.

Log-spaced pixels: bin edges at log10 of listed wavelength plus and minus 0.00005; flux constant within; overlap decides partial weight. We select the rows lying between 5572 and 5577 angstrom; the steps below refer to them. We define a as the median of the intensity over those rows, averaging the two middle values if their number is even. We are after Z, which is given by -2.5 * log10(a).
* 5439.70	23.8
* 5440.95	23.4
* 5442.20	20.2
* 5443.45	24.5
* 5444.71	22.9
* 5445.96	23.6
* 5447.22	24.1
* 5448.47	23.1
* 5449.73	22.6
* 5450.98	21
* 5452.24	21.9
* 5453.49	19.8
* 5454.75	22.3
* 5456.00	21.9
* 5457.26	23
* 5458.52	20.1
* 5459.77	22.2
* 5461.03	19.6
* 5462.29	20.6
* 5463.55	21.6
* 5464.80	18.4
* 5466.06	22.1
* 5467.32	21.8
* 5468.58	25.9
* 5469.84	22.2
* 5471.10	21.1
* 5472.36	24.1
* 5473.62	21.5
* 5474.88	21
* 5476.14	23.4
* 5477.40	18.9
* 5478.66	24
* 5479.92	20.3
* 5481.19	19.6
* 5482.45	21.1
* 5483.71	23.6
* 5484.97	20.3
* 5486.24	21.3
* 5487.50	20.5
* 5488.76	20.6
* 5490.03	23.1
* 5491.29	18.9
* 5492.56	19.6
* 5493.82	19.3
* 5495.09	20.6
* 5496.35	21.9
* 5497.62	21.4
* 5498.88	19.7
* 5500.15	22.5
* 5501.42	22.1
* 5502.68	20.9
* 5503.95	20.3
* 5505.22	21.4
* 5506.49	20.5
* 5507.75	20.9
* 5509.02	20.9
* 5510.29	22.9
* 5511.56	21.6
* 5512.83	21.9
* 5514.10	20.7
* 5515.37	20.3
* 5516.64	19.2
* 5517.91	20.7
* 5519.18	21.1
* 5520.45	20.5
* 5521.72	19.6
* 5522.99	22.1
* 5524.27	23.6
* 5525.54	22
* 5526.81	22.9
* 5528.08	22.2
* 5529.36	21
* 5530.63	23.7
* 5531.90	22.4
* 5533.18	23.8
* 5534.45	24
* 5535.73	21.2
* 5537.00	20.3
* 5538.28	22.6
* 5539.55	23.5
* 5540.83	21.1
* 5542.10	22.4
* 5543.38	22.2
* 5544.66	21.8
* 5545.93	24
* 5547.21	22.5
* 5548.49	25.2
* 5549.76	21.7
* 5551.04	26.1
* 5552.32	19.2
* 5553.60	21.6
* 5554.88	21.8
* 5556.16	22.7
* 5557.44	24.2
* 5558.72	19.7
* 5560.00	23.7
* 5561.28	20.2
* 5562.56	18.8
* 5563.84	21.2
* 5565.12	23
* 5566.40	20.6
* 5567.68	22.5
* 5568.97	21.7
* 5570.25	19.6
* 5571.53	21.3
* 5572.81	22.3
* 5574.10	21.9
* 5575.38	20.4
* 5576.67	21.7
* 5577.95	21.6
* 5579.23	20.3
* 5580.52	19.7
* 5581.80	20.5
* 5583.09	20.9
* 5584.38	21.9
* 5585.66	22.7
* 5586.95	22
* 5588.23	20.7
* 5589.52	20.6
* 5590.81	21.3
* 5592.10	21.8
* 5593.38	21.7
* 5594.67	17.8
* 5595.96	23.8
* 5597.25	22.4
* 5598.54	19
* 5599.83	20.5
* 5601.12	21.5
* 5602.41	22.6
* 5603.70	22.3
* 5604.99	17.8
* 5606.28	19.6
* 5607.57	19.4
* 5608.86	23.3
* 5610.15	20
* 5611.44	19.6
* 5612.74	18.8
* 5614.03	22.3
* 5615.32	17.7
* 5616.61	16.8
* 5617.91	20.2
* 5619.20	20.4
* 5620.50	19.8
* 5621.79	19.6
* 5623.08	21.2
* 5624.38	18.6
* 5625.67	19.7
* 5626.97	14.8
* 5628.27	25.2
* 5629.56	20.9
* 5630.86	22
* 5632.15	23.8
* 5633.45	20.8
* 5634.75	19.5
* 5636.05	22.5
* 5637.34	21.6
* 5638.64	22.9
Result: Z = -3.35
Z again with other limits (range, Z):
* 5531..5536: -3.41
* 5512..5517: -3.28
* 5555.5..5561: -3.41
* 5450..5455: -3.33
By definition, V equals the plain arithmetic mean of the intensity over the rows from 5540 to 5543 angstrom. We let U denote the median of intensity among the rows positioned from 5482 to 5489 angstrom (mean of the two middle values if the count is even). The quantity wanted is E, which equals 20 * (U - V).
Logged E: -18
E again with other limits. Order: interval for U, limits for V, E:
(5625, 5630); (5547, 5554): -48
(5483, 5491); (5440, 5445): -36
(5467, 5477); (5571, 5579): 9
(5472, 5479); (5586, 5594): 22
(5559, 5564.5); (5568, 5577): -11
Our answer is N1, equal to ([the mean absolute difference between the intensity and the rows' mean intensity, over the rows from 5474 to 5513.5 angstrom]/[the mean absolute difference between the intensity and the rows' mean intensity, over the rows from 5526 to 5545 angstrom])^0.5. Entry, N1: 1.10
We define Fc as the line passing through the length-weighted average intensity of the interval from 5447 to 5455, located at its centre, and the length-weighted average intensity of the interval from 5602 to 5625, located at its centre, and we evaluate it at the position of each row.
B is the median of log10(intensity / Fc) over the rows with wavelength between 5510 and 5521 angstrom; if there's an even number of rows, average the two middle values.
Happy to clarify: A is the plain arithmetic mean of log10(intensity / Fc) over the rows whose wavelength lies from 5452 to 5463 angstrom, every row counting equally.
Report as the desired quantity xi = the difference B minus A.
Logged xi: 0.00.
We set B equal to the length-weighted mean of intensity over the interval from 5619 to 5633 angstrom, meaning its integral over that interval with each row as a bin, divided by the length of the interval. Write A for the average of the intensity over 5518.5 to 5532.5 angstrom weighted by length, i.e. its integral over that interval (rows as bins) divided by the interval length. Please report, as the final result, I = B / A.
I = 0.94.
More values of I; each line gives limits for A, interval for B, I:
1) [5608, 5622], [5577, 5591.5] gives 1.06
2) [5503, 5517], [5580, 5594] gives 1.01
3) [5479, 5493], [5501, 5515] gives 1.02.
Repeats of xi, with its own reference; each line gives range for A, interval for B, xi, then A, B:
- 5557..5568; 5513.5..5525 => -0.03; 0.018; -0.011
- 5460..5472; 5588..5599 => 0.03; -0.009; 0.022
